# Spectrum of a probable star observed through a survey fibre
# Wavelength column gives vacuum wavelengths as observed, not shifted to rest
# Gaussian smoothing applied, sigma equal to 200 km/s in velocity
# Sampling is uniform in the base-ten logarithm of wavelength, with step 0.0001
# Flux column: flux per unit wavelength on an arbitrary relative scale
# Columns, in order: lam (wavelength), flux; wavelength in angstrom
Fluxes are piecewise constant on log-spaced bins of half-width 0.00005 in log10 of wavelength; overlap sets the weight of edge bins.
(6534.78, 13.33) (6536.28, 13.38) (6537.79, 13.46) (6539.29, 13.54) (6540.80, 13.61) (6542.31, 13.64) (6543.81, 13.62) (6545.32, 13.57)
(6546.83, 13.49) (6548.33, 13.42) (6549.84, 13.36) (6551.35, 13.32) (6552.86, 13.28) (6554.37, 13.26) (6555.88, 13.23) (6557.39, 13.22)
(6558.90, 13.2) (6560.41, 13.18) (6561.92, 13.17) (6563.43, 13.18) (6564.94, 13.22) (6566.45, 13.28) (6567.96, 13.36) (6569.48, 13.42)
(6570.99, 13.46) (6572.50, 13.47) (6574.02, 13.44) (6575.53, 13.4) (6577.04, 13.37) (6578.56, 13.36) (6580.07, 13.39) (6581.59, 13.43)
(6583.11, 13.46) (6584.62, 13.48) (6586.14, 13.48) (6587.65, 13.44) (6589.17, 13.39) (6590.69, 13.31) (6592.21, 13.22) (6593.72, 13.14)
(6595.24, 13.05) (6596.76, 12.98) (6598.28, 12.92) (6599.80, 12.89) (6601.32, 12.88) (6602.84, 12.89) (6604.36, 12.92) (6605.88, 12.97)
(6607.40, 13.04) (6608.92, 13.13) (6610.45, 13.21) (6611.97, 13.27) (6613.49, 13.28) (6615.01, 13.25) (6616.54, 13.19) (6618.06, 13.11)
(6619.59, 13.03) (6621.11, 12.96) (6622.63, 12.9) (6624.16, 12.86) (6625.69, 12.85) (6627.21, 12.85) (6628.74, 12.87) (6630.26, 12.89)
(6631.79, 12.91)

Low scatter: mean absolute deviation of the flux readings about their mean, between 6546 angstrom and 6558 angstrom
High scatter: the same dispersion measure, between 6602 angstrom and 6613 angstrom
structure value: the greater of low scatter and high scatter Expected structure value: 0.12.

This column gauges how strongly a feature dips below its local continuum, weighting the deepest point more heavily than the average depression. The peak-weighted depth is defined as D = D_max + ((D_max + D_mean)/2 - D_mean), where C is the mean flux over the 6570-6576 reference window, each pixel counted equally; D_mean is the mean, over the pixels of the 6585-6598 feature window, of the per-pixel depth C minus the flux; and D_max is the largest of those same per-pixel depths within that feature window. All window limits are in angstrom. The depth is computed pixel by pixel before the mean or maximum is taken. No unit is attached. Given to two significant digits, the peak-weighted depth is 0.60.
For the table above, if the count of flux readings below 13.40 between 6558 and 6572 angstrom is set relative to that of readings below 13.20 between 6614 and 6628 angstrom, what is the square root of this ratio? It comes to 0.94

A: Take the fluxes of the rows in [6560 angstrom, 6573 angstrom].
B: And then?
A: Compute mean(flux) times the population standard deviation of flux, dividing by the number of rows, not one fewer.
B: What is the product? 1.6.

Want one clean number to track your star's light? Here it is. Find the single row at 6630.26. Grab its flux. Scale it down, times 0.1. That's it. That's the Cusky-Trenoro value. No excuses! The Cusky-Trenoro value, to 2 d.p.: 1.29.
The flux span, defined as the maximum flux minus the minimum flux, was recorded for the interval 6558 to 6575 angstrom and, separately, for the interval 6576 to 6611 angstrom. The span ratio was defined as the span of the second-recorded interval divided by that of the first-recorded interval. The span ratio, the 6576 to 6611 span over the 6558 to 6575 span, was 2.0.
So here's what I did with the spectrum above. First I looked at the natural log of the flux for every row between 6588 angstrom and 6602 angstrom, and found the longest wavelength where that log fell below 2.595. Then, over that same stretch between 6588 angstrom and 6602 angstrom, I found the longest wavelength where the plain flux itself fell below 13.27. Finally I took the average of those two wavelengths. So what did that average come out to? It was 6601.3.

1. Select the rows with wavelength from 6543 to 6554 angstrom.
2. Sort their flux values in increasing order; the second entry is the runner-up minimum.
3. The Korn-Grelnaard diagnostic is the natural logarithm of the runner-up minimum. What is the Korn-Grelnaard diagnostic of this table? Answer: 2.59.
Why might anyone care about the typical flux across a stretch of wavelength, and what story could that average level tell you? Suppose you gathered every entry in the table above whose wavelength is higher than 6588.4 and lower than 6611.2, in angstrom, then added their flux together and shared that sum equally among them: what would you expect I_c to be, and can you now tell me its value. 13.1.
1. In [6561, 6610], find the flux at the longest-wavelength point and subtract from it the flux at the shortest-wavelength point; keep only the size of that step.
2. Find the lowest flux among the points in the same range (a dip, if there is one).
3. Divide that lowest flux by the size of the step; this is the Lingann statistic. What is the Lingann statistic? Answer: 322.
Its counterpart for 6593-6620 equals 117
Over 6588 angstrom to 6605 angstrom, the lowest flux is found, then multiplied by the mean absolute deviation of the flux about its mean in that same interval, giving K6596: 1.98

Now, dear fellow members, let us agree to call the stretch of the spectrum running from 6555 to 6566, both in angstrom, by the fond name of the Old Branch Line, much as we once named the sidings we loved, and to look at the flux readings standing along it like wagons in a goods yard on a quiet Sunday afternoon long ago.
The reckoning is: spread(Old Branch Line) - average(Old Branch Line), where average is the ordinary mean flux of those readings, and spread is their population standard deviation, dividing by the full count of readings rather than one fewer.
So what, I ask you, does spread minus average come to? -13.2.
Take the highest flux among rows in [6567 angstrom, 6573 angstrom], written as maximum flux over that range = 13.47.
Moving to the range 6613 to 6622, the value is 13.28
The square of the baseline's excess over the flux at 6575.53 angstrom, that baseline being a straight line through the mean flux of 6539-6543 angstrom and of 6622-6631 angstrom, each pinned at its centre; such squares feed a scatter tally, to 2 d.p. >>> 0.01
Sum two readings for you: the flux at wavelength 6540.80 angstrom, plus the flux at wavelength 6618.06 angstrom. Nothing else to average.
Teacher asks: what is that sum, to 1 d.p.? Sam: 26.7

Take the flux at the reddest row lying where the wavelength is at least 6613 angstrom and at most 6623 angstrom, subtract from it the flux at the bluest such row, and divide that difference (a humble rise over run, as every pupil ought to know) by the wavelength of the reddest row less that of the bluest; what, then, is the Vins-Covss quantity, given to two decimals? -0.04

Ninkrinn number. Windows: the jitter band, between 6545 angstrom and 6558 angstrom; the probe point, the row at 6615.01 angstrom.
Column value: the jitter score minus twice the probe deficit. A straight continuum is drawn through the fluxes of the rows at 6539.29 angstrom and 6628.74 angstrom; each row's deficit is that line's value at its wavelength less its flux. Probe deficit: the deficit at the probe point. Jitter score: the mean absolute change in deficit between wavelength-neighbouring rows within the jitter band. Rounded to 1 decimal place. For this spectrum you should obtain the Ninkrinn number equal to 0.6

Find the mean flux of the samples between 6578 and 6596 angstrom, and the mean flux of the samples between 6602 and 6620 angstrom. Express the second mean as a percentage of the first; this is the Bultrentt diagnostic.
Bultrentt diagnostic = 98.2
